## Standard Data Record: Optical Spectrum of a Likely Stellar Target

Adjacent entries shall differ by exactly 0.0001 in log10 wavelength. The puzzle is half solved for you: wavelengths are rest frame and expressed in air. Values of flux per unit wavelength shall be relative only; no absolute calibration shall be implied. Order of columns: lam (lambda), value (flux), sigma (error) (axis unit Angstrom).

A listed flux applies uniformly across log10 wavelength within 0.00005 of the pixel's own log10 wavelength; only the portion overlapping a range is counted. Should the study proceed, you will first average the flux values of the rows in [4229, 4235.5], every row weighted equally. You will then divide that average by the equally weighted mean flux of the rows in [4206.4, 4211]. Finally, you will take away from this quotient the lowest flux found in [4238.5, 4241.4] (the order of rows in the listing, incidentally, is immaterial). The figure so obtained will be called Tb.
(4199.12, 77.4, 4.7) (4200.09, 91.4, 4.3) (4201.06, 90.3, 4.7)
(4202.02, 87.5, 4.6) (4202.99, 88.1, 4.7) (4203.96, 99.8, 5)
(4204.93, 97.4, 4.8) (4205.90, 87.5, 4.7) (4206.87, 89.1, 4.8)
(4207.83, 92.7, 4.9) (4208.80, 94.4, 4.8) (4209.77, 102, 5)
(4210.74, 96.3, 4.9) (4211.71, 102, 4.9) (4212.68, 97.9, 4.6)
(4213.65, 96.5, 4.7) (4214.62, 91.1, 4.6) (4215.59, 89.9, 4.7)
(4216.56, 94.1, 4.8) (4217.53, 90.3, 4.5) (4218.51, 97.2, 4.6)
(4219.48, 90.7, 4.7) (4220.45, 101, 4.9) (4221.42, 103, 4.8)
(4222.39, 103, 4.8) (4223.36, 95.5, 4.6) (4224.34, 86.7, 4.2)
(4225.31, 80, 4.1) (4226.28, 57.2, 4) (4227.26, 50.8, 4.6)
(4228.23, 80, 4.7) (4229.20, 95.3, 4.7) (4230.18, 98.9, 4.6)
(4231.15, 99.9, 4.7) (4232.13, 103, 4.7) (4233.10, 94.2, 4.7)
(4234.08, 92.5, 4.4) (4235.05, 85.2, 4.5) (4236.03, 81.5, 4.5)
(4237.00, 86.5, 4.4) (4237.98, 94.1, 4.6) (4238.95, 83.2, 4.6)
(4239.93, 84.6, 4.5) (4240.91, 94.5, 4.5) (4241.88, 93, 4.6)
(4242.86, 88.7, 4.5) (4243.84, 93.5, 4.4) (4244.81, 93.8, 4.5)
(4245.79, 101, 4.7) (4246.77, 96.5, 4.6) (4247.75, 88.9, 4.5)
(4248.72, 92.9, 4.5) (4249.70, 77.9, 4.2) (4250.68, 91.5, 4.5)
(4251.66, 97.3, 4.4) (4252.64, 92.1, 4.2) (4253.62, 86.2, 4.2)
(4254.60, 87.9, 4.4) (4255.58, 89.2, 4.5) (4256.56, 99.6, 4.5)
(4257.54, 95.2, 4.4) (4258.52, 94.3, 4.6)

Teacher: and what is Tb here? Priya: -82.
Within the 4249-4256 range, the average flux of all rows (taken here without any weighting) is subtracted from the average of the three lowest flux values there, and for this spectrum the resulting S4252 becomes -4.9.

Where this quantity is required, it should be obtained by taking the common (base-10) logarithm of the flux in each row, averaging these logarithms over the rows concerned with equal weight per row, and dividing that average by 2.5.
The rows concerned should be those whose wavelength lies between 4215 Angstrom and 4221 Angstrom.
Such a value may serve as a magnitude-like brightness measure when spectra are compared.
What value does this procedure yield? 0.789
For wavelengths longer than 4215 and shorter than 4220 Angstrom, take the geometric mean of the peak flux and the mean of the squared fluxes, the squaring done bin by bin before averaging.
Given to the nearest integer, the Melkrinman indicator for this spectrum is 912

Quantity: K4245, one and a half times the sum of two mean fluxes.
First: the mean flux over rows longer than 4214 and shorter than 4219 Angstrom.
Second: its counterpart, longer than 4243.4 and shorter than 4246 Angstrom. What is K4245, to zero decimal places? 283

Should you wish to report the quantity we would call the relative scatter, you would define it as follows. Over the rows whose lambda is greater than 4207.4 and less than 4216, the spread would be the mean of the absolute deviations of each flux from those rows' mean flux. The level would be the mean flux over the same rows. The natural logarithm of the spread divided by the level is -3.3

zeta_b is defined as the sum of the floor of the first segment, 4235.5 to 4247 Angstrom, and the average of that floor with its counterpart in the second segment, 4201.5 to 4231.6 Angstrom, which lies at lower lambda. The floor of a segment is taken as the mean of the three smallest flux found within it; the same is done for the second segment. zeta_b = 156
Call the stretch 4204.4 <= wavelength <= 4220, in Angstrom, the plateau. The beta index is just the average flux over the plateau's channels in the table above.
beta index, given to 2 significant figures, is 94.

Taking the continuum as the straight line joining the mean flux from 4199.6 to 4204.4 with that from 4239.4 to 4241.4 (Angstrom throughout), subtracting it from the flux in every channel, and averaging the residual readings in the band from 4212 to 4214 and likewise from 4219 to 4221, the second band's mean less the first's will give -1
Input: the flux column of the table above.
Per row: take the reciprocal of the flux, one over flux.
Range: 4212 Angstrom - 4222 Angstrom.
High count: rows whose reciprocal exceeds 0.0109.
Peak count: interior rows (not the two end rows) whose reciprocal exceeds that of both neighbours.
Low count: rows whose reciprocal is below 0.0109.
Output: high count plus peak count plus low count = 13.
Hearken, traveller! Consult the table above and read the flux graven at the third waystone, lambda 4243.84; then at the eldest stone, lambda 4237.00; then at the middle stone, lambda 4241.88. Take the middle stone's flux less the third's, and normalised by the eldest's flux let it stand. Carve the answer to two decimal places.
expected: -0.01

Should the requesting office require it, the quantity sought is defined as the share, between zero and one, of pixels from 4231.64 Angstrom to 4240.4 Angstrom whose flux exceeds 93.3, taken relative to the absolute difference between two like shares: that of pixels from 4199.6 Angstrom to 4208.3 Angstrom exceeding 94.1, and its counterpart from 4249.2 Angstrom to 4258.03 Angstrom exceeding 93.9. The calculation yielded 3.0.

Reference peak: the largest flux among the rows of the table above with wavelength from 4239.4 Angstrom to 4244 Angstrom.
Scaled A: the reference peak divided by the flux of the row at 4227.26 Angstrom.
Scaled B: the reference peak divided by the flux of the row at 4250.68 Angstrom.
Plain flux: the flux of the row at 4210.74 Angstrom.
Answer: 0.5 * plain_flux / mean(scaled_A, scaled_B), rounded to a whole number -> 33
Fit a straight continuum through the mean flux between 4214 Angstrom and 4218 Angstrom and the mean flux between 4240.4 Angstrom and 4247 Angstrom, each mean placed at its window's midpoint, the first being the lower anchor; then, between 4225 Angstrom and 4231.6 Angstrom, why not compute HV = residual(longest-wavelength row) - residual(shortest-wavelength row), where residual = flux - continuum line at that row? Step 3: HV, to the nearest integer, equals 19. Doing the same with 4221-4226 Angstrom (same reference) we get -23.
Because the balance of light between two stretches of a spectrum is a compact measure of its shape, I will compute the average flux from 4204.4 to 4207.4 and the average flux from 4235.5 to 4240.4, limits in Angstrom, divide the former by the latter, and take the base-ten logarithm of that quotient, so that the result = 0.03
